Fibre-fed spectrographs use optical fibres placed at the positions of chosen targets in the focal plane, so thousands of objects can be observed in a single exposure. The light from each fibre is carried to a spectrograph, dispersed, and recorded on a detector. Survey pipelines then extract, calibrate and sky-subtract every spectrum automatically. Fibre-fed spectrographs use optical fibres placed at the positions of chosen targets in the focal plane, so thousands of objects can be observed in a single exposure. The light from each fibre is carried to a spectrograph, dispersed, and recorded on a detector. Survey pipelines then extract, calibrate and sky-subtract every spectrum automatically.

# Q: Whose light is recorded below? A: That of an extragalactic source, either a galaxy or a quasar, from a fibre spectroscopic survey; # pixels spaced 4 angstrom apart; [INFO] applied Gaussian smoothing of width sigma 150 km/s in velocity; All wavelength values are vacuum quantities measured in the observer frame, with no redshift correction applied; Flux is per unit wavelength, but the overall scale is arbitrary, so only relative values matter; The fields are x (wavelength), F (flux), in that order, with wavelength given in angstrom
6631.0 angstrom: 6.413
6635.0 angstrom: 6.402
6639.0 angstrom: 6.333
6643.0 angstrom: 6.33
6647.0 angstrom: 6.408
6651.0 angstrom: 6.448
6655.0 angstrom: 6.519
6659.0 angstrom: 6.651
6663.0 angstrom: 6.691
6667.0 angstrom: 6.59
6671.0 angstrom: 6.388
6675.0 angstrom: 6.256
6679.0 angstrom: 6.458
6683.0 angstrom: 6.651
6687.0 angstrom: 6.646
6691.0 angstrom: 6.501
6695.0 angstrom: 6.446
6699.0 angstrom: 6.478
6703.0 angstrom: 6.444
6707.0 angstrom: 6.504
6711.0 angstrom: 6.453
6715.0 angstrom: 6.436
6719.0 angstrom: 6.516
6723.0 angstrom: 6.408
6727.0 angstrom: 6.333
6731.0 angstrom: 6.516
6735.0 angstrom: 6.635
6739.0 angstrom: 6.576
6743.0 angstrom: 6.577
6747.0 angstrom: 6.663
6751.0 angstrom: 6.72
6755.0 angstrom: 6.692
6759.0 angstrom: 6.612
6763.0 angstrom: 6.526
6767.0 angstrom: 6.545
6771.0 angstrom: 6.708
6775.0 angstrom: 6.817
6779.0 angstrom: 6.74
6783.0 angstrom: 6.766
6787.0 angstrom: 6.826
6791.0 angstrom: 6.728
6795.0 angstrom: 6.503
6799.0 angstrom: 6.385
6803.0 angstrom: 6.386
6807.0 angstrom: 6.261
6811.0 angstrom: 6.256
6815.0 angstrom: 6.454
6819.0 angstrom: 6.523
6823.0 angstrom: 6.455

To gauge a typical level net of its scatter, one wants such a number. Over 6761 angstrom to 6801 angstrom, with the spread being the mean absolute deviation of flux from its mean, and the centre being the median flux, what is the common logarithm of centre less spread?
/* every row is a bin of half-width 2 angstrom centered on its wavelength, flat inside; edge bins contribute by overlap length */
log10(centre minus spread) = 0.819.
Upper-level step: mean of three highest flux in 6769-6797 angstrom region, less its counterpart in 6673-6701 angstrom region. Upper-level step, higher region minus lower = 0.20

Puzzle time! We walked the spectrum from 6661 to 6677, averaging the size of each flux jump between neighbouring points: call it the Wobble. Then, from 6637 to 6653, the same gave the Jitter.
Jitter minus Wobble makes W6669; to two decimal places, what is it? -0.10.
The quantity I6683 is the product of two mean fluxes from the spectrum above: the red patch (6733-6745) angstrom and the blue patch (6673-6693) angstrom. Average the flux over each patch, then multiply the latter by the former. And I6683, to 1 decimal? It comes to 42.9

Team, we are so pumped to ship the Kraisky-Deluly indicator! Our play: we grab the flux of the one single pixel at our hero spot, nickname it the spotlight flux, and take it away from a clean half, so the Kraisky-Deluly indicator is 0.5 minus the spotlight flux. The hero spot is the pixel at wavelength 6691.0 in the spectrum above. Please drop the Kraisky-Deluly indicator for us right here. -6.00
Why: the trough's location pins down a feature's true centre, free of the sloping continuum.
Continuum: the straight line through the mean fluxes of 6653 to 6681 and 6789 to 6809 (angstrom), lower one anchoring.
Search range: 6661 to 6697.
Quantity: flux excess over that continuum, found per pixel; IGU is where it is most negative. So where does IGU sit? 6675.0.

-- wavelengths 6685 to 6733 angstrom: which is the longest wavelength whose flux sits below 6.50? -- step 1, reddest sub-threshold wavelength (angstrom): 6727.0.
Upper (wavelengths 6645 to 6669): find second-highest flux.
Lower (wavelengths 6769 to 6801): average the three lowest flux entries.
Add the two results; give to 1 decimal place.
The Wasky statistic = 13.2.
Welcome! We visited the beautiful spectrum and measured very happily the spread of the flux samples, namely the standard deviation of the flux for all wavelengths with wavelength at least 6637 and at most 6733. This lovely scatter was 0.11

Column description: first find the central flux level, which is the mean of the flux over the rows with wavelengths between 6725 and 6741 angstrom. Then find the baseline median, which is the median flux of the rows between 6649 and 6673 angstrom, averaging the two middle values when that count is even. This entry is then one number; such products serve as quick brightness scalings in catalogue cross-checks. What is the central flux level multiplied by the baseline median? 42.7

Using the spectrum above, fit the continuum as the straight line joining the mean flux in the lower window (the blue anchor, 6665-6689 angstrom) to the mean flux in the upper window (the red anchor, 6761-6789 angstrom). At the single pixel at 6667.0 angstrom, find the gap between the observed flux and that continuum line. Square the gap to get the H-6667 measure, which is 0.013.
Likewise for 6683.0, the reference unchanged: 0.020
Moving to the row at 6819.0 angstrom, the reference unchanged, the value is 0.075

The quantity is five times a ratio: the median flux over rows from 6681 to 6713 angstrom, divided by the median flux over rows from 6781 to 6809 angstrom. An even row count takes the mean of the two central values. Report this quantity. 4.99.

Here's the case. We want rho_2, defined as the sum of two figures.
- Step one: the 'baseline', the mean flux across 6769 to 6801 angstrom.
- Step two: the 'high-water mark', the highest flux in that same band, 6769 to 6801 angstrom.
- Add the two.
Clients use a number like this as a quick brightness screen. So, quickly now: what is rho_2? 13.5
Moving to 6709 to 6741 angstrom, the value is 13.1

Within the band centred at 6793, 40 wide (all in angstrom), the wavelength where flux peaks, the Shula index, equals 6787.0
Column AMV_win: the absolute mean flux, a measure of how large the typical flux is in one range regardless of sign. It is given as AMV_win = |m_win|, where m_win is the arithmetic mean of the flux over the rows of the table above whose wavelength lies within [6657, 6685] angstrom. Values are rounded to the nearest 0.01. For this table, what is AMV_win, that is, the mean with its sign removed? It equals 6.53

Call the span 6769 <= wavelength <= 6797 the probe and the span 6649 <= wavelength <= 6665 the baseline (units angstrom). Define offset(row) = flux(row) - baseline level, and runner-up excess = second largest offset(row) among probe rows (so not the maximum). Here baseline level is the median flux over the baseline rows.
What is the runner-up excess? 0.23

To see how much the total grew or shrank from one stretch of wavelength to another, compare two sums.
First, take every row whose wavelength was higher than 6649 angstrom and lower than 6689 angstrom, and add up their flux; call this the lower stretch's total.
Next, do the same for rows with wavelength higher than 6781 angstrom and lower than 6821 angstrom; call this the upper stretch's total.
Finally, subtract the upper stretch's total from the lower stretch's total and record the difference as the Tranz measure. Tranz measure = 0.2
